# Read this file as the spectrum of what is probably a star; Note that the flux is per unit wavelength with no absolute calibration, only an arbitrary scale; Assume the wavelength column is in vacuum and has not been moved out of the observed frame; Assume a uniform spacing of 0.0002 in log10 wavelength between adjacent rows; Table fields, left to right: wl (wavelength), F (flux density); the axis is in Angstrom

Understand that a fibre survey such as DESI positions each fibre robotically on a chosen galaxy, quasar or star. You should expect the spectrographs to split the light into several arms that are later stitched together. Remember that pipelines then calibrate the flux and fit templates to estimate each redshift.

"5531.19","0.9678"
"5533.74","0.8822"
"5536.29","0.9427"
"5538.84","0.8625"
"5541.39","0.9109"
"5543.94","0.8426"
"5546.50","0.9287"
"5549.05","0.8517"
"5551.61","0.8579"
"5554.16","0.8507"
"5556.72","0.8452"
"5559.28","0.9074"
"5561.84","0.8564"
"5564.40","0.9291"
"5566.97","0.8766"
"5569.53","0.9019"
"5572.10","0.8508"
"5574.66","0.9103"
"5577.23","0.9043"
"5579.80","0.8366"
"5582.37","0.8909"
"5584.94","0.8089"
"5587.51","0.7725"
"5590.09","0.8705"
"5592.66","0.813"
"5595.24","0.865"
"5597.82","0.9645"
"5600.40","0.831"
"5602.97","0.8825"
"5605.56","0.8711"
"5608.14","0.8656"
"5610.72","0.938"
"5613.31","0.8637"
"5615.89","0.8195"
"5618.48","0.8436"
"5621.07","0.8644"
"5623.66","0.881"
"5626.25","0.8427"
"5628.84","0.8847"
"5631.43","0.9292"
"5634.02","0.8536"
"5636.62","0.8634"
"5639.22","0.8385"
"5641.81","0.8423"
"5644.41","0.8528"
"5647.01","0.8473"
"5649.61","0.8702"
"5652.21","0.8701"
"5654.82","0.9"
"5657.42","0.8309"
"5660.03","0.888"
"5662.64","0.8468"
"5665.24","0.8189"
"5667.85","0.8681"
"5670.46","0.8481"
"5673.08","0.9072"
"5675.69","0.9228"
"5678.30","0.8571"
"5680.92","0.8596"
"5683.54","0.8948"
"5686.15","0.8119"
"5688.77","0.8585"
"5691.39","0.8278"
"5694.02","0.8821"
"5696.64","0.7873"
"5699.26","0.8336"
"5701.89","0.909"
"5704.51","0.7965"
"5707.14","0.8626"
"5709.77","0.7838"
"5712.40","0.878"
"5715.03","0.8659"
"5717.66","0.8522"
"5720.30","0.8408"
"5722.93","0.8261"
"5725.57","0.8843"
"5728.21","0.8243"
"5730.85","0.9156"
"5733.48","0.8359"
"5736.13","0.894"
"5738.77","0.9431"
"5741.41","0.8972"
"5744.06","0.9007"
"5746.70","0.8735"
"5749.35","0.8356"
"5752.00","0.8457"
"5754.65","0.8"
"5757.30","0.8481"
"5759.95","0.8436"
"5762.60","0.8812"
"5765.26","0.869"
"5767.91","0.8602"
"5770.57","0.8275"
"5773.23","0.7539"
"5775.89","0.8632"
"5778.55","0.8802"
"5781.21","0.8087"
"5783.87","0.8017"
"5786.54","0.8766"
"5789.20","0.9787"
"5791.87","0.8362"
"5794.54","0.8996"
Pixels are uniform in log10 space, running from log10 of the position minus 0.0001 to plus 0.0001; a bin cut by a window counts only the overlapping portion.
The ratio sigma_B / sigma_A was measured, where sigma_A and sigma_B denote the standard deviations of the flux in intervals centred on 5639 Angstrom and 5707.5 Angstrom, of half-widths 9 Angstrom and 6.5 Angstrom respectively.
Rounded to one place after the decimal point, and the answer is 1.7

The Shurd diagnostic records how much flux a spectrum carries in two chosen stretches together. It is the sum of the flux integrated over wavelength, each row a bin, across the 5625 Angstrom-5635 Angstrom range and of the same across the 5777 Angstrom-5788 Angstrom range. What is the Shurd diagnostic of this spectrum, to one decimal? 18.1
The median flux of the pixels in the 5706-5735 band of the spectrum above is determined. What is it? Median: 0.852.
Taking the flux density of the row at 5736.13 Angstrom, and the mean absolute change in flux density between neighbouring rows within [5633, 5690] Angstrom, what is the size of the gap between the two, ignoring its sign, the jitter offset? 0.862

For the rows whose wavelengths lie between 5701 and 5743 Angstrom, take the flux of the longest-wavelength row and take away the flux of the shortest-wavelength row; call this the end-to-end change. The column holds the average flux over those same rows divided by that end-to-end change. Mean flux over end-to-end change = -73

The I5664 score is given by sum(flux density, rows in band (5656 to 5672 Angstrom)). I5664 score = 5.10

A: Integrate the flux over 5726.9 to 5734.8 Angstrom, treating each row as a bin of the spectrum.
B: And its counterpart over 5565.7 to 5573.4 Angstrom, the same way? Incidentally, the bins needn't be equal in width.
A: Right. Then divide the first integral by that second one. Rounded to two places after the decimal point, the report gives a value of 1.01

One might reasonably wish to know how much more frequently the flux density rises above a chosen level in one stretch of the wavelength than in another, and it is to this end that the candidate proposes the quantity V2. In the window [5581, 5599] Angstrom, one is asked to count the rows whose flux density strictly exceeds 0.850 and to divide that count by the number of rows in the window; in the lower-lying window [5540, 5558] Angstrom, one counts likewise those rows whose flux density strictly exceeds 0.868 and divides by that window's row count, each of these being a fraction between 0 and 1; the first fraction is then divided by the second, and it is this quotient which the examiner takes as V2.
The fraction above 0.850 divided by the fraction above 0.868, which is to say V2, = 2.0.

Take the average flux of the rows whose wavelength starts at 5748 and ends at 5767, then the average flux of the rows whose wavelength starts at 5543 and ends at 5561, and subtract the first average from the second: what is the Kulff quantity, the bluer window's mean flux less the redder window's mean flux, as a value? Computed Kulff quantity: 0.023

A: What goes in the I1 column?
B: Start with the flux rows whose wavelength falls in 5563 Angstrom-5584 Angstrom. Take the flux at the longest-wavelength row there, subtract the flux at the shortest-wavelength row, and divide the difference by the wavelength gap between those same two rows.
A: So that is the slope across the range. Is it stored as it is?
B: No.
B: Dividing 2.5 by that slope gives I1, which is -1176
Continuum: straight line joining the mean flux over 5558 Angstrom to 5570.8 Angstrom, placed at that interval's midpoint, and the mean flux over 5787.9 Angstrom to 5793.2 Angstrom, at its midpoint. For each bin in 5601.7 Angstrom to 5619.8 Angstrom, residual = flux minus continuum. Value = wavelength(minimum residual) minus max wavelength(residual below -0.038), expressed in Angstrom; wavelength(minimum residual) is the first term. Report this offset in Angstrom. -2.6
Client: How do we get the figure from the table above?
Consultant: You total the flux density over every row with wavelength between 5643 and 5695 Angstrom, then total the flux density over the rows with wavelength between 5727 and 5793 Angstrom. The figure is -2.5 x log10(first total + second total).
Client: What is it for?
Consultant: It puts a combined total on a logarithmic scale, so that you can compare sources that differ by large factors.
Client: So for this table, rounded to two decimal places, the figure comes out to -3.97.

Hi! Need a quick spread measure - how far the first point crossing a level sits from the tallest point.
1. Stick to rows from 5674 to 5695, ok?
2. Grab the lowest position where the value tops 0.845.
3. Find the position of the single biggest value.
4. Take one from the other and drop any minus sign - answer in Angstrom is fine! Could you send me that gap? 0.0 Angstrom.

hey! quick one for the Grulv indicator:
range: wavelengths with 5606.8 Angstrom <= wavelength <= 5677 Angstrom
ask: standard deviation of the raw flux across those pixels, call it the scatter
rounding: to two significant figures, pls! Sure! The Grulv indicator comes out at 0.031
